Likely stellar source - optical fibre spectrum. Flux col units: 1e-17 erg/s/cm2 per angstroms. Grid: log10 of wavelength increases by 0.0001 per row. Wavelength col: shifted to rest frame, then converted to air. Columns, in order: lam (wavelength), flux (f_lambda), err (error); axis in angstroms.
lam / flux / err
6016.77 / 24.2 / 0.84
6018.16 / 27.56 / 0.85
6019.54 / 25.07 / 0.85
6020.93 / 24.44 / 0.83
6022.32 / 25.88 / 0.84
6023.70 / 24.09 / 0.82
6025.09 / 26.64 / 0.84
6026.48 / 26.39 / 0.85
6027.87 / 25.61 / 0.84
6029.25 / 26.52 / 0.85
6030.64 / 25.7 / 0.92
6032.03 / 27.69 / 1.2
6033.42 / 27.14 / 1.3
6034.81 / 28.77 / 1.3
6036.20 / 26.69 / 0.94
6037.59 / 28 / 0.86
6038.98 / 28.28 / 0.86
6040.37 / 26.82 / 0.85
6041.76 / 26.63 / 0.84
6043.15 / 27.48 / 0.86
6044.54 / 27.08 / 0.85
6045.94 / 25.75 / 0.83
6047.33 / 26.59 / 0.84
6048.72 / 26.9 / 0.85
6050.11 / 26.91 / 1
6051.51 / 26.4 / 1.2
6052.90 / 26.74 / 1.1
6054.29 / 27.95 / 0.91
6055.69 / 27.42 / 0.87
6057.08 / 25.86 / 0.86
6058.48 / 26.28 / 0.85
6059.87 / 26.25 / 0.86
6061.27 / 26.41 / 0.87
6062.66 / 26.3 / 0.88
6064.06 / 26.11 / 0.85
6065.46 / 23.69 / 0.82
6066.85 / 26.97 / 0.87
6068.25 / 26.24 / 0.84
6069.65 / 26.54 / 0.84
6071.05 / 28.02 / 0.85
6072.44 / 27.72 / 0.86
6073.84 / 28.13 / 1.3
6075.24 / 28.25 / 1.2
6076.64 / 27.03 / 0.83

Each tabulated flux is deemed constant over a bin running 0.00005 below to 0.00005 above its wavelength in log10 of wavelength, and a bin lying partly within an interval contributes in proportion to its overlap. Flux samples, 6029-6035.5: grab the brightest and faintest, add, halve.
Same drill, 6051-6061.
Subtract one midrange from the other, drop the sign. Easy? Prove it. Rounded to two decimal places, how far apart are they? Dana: 0.33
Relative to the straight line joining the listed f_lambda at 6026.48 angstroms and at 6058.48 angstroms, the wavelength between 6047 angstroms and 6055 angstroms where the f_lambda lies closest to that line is 6051.51 angstroms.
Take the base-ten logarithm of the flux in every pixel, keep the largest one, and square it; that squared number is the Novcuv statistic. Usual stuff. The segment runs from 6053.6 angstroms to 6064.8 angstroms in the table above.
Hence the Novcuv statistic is 2.09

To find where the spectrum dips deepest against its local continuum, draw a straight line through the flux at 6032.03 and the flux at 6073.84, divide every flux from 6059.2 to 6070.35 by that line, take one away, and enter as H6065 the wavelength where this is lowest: 6065.46 angstroms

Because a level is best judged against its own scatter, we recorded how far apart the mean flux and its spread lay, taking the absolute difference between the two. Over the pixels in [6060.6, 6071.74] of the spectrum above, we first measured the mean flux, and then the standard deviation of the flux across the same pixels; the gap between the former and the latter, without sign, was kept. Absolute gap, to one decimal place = 25.1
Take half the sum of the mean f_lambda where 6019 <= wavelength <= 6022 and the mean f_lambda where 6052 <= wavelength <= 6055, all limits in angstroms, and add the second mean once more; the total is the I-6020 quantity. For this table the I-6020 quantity 53.4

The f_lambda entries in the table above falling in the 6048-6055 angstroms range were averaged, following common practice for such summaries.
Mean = 27.0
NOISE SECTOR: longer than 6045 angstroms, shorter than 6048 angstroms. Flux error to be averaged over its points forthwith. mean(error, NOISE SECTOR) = 0.83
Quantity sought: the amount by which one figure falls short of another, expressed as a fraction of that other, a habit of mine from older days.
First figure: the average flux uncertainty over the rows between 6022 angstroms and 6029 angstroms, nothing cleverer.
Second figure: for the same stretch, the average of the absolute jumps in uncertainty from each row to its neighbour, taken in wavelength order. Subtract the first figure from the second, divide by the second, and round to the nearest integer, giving -55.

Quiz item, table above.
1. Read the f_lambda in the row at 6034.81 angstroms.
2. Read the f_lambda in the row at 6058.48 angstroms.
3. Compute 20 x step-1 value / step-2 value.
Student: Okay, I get 21.9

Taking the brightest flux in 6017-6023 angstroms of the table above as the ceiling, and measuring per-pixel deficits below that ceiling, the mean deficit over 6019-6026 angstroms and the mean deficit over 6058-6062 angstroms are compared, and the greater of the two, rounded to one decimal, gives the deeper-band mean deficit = 2.3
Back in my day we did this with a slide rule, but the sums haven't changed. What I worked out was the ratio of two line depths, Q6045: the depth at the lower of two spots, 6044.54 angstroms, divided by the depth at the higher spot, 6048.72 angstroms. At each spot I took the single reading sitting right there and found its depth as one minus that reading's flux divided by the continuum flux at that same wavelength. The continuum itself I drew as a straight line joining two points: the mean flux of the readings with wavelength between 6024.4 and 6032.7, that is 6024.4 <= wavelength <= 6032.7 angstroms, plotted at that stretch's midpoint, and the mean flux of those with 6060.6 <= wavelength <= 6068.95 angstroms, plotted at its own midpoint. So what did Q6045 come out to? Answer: 1.2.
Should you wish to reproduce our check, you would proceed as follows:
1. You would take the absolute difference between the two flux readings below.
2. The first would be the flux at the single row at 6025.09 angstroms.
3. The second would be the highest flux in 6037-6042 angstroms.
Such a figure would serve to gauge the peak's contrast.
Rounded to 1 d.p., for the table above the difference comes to 1.6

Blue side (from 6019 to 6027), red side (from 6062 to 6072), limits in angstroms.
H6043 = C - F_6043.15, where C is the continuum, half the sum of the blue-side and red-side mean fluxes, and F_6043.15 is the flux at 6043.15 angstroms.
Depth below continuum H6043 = -1.6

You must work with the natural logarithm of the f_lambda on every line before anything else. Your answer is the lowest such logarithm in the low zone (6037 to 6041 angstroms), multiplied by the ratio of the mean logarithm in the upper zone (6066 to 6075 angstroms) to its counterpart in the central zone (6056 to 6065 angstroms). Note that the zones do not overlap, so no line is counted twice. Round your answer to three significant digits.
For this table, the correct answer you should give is 3.33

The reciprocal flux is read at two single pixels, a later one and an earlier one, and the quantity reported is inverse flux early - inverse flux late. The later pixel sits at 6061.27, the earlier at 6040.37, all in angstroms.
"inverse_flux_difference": -0.0006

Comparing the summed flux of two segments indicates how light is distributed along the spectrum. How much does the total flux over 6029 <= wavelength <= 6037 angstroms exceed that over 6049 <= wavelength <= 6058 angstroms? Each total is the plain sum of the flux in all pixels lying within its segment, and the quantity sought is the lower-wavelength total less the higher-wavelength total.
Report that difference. 1.2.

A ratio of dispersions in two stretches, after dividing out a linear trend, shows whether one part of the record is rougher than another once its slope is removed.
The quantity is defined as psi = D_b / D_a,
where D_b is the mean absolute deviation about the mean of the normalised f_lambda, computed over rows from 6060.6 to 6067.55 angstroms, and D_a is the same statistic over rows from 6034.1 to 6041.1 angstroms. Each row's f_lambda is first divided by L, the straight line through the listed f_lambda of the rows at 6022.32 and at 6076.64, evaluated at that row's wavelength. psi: 1.12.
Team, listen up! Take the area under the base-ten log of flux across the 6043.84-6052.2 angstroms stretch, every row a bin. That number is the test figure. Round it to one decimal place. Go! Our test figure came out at 11.9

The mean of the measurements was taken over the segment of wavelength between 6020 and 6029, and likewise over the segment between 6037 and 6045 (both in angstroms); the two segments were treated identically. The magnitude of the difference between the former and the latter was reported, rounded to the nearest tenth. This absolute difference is 1.9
